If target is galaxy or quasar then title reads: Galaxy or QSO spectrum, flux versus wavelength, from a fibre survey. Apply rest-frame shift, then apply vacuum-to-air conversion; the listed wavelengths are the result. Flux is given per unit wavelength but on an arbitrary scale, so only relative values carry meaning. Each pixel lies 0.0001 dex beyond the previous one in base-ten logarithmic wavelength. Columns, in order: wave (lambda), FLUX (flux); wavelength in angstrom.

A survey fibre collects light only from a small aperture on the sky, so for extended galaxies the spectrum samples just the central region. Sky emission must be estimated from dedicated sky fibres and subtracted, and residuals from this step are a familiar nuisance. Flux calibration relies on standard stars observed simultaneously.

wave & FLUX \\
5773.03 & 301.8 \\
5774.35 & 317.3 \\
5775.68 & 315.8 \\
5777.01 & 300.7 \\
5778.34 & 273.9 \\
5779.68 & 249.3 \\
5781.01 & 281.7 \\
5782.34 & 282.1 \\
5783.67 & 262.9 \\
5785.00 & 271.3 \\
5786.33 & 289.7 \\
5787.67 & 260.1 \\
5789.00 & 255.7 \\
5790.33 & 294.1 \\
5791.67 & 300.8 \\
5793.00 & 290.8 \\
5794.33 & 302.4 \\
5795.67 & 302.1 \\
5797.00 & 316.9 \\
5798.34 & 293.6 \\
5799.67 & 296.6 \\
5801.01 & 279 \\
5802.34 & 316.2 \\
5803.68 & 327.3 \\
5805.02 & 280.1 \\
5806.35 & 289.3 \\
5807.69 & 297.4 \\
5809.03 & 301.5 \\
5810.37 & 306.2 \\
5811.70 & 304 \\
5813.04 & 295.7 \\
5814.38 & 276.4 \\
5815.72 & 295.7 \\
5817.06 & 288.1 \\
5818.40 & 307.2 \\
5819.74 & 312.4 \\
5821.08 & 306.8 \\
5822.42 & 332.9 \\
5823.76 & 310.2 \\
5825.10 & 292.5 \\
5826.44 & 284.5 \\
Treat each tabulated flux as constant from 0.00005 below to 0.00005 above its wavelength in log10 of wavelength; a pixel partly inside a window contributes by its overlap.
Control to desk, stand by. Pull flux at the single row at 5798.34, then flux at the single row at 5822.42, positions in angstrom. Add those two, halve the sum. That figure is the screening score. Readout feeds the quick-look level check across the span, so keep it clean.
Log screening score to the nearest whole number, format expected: 313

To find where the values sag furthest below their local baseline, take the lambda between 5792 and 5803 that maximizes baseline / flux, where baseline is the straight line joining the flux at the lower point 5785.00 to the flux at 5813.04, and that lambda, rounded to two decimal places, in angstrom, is 5801.01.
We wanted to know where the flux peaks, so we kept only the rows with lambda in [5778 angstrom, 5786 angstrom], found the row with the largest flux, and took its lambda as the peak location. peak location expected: 5782.34 angstrom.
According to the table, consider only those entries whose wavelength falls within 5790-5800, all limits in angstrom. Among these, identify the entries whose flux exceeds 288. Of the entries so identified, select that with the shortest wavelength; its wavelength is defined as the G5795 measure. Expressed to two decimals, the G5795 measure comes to 5790.33 angstrom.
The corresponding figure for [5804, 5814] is 5806.35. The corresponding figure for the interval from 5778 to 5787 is 5786.33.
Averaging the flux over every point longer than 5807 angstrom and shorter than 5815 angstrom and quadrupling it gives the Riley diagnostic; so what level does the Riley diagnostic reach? 1187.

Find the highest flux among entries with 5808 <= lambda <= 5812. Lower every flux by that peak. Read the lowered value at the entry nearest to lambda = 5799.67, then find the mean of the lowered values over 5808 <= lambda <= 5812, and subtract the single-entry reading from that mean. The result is 7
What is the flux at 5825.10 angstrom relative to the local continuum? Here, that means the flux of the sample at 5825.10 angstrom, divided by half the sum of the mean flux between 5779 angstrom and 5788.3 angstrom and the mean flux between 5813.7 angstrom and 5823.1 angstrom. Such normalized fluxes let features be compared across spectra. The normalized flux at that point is 1.020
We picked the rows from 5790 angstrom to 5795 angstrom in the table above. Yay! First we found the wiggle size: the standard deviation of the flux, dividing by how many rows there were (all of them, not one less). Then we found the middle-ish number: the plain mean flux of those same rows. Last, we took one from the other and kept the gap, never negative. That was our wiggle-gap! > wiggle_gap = 292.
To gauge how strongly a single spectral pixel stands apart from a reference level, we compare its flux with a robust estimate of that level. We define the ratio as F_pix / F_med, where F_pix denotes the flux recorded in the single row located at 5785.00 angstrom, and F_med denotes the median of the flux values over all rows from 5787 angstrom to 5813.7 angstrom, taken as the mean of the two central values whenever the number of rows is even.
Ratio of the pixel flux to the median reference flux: 0.913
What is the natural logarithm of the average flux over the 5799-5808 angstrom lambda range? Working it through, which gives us 5.70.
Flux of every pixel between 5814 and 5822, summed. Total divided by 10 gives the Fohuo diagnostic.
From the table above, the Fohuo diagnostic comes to 179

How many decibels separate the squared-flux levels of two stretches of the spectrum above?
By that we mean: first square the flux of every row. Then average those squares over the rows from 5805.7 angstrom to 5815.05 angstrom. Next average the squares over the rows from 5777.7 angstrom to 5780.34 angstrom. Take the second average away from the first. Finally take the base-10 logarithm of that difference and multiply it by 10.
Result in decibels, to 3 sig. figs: 42.8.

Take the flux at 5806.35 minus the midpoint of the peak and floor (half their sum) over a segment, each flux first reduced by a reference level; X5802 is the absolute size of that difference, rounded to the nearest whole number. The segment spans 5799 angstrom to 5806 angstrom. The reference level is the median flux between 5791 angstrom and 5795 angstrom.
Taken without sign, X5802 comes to 14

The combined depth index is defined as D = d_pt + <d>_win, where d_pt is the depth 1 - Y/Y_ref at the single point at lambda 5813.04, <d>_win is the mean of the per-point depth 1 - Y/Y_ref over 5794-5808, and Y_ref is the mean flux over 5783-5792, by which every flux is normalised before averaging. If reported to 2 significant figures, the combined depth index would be -0.16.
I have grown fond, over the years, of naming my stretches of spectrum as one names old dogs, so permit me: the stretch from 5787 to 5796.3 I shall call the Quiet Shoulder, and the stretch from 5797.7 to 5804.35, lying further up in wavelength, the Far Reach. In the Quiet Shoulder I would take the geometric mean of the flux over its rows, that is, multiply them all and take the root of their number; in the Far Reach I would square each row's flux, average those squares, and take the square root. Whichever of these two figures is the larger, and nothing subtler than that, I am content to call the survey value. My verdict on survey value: 303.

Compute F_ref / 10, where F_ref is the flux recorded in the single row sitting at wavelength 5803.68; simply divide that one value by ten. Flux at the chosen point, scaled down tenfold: 32.7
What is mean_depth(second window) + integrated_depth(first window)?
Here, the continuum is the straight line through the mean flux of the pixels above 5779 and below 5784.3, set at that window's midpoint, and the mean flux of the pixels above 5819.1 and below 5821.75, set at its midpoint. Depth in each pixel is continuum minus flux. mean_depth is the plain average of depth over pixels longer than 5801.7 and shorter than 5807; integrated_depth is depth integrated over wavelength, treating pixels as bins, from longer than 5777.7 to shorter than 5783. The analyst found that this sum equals -33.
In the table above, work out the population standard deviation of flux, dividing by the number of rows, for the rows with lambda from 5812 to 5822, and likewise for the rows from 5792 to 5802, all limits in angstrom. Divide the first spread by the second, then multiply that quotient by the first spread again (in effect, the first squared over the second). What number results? 12.4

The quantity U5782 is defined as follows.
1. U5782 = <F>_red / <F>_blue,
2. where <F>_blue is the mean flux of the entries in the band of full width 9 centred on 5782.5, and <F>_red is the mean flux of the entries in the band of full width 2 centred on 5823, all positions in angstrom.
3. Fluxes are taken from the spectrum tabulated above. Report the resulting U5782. 1.18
